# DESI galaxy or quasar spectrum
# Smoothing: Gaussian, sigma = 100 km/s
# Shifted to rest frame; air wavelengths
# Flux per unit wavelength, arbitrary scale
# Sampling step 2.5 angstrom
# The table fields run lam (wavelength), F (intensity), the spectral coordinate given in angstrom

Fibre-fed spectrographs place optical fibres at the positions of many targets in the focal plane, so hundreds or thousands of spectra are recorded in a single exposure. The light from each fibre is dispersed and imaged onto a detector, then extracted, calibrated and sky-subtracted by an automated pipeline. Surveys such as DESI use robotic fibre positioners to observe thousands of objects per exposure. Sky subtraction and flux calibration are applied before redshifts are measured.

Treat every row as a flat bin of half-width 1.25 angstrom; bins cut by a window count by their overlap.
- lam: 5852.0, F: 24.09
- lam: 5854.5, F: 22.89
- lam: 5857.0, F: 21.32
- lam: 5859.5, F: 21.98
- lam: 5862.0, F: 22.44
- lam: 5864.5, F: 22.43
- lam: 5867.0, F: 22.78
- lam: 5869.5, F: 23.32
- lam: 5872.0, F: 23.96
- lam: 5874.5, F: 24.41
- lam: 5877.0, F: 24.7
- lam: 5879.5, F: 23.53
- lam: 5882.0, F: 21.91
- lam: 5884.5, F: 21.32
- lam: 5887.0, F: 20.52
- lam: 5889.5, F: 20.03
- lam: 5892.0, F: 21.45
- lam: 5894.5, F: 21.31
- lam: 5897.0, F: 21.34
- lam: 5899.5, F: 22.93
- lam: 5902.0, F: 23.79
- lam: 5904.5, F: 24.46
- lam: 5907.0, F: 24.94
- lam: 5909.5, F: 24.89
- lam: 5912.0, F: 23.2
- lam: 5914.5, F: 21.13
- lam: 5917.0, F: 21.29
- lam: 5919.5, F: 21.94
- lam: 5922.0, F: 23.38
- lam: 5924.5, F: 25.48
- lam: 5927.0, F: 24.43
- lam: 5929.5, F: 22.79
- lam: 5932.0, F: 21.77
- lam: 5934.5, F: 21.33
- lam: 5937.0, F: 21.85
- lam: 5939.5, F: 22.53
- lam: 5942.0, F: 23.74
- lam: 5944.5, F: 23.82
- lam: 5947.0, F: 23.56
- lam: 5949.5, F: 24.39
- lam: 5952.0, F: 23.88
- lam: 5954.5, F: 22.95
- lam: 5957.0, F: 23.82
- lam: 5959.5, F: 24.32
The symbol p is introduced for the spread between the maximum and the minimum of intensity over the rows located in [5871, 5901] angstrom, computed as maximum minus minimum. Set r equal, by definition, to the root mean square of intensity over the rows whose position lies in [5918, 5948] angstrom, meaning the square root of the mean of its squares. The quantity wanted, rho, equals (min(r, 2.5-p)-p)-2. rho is -8.8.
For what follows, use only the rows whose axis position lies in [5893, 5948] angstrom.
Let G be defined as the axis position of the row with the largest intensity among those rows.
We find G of 5924.5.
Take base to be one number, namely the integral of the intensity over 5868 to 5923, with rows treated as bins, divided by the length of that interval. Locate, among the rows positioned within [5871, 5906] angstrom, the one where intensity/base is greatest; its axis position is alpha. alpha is 5877.0 angstrom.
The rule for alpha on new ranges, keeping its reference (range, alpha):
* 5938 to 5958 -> 5949.5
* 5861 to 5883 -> 5877.0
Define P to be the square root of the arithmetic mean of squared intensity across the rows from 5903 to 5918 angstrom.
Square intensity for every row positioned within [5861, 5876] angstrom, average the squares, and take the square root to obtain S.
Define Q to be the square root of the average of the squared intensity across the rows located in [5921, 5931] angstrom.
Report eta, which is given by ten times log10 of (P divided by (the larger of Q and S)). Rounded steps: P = 23.4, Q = 24.0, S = 23.2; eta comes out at -0.1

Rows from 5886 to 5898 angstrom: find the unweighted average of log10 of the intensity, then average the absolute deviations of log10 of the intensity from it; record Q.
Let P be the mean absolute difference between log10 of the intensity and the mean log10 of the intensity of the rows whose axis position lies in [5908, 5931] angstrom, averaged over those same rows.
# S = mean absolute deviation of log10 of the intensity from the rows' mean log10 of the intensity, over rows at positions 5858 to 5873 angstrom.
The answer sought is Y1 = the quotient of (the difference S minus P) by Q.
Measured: -1.2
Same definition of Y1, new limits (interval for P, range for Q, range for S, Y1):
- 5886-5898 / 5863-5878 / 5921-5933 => 0.7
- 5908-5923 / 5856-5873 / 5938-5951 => -1.2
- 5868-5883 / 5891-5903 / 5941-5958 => -0.4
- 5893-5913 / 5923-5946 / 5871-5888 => 0.3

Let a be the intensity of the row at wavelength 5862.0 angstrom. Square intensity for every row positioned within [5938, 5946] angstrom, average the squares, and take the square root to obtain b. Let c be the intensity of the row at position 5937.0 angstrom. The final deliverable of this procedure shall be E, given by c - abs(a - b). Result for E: 20.9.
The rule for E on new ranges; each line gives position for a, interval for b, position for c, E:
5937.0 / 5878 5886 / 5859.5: 21.6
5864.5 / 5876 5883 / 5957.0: 22.8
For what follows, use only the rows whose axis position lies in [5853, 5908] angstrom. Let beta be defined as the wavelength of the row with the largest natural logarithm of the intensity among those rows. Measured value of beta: 5907.0 angstrom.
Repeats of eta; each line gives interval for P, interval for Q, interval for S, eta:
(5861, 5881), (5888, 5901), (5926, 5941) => 0.2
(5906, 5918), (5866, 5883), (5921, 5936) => -0.1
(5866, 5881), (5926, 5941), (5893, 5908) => 0.1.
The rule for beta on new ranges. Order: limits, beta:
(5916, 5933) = 5924.5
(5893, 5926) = 5924.5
